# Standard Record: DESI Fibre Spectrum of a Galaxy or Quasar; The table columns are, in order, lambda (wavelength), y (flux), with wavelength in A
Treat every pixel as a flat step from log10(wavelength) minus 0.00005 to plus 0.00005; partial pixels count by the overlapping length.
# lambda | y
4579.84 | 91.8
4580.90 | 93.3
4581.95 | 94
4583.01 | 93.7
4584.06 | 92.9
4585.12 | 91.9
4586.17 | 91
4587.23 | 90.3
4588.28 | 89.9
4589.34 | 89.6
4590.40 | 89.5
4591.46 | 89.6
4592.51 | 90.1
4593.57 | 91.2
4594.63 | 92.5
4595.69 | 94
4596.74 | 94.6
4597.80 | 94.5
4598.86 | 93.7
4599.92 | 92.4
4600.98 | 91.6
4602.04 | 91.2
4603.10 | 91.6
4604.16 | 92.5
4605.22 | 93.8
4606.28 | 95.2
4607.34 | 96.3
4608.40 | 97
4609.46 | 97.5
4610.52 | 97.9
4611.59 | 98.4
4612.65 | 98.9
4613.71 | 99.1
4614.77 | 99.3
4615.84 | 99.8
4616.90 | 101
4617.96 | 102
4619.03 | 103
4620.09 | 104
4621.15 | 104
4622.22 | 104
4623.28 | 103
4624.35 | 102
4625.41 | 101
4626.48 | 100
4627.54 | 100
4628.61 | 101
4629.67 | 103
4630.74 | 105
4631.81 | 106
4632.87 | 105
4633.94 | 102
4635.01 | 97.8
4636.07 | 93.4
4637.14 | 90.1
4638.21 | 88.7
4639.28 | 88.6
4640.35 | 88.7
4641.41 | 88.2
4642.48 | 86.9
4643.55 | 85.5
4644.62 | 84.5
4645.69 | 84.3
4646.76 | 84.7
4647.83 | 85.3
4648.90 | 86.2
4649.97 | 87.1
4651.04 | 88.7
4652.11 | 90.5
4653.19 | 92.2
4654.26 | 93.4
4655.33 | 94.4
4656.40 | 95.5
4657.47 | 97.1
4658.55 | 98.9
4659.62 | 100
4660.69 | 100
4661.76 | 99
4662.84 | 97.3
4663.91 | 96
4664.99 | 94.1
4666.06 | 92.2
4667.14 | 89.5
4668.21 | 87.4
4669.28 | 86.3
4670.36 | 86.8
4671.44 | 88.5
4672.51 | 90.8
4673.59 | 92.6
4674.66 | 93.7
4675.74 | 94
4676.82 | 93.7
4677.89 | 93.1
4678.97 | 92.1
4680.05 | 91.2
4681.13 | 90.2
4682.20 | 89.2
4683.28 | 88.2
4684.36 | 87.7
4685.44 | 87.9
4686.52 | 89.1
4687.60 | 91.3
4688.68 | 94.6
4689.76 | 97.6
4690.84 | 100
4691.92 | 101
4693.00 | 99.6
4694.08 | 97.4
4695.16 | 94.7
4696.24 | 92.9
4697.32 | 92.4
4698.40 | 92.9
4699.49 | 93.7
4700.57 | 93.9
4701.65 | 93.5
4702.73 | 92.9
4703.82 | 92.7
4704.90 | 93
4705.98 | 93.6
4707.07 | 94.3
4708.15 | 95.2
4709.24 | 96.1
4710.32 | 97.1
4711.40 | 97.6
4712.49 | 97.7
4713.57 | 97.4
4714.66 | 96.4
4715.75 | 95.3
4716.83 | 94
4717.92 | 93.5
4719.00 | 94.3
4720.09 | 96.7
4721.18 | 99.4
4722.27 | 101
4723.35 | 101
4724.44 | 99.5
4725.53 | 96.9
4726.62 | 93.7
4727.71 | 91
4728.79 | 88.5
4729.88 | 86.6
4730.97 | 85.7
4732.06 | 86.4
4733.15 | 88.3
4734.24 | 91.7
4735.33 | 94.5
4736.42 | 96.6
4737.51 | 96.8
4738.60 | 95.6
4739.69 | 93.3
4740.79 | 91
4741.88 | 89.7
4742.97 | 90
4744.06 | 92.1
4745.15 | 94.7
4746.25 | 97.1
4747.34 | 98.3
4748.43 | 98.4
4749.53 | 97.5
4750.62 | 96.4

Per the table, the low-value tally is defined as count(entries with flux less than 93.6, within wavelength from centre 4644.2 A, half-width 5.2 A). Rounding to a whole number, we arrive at 10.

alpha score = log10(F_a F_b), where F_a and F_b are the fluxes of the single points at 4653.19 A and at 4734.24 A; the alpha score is 3.93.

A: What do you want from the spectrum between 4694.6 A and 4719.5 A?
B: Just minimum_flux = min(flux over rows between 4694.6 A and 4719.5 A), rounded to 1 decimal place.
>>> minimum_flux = 92.4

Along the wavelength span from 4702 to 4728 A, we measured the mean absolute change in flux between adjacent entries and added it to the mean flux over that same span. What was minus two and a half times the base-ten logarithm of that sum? -4.97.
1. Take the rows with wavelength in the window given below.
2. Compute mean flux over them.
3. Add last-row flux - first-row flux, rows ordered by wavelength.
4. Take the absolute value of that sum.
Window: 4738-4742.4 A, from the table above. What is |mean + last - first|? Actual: 86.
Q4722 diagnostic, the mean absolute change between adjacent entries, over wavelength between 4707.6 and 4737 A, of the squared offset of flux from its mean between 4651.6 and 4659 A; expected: 10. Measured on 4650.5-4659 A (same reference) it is 8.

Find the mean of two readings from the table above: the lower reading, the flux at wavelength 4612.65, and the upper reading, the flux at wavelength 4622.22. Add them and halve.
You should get 101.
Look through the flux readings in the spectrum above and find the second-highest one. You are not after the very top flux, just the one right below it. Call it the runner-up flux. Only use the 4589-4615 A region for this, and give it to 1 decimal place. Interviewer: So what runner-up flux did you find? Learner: 99.1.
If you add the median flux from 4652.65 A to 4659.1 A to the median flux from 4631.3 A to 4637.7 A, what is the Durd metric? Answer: 195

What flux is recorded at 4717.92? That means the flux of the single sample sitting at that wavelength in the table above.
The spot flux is 93.5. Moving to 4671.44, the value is 88.5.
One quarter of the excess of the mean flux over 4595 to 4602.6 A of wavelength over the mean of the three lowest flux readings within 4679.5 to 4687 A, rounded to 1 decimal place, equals 1.3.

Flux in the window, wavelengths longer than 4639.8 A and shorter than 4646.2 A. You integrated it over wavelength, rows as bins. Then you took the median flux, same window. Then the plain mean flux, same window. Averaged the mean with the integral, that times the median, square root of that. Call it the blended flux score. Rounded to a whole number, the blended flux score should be 166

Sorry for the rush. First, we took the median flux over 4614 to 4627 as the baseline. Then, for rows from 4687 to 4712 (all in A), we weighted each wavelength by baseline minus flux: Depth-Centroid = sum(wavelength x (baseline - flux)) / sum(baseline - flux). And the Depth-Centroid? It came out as 4700.0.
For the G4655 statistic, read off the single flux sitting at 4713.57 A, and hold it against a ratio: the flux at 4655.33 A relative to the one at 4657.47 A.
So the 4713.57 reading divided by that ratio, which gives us 100.2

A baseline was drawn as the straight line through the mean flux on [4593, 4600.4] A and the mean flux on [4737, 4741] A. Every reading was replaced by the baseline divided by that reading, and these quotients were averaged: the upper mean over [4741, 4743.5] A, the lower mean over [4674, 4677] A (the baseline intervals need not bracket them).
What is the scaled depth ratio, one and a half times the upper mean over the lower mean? 1.57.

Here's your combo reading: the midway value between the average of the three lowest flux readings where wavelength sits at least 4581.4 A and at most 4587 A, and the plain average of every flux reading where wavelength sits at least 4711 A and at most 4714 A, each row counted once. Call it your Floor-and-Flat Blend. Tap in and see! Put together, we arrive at 95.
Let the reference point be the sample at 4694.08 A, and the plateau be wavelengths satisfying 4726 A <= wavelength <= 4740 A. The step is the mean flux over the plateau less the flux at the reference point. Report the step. -6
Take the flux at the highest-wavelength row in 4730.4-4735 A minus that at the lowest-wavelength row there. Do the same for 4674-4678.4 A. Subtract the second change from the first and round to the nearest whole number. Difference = 7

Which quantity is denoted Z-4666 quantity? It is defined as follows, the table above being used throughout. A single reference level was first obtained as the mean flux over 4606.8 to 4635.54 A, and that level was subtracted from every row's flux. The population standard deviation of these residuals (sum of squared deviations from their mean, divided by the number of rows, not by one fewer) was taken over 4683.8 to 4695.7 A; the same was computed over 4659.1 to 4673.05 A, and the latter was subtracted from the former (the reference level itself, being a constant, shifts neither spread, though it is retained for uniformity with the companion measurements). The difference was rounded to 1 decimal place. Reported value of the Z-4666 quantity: -0.2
